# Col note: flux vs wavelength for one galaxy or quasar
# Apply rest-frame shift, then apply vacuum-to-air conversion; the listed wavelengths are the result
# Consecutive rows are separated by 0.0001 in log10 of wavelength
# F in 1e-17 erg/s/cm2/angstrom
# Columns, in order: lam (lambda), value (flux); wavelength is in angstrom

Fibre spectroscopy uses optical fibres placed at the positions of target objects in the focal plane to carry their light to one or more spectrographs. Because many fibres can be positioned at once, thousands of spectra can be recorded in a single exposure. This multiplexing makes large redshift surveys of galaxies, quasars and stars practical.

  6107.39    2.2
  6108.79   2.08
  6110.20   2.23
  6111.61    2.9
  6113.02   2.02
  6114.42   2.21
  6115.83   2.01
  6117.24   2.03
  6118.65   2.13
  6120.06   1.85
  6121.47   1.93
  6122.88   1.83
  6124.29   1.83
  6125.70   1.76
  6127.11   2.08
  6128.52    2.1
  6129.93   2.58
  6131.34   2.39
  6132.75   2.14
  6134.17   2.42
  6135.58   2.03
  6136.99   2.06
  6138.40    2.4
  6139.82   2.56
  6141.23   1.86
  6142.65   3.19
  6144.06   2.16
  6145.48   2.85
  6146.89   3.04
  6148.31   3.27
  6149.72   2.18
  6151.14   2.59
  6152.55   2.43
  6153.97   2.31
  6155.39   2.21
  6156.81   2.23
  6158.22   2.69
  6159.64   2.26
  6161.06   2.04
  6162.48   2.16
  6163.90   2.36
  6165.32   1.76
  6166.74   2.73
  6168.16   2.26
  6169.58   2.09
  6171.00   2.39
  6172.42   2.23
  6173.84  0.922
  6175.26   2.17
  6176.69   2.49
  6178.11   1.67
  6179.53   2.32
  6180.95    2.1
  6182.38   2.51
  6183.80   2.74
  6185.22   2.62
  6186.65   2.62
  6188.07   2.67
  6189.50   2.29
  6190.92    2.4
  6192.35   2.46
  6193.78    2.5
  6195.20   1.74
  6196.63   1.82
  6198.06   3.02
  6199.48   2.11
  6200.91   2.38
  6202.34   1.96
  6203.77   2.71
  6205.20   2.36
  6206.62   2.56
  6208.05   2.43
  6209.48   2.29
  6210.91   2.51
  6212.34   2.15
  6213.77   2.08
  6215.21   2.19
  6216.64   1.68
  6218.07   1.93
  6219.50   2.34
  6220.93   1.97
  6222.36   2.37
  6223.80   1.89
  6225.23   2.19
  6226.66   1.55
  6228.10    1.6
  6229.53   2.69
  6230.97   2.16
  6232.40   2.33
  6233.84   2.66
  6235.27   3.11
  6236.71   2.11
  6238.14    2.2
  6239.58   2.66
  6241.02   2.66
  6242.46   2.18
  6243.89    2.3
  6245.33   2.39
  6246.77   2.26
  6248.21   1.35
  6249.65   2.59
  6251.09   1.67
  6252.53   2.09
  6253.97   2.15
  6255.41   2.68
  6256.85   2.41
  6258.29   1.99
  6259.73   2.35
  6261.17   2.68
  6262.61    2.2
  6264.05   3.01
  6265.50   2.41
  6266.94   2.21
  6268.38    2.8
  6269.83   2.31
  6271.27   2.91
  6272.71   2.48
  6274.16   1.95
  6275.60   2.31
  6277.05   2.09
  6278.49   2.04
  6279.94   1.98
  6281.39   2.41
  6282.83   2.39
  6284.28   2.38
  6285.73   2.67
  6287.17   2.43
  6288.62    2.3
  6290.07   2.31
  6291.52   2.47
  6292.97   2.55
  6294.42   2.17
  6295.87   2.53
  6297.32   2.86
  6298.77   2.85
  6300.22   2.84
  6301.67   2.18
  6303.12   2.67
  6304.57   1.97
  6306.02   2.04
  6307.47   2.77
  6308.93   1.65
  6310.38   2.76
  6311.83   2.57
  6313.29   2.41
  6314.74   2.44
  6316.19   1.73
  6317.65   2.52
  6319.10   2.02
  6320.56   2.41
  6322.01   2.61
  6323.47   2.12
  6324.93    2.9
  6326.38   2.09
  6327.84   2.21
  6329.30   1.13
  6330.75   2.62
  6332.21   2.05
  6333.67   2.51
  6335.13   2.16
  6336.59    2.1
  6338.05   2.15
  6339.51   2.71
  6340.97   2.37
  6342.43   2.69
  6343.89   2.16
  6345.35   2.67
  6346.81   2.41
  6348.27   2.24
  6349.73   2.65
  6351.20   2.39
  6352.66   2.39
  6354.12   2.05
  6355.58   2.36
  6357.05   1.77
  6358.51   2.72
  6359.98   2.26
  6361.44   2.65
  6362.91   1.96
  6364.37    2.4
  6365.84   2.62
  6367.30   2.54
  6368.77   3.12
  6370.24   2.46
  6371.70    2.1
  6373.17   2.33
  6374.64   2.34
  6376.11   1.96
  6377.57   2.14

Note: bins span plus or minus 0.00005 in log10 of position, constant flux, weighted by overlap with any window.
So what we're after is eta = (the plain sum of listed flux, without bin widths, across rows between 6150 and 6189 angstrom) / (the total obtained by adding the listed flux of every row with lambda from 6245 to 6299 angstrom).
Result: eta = 0.7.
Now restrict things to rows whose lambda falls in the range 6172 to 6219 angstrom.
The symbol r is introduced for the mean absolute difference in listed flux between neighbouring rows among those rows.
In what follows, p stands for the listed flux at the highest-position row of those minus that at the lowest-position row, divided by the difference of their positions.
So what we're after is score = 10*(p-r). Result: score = -4.0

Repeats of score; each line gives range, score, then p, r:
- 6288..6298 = -1.6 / 0.064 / 0.22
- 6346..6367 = -3.9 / 0.011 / 0.40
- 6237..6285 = -3.9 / 0.004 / 0.39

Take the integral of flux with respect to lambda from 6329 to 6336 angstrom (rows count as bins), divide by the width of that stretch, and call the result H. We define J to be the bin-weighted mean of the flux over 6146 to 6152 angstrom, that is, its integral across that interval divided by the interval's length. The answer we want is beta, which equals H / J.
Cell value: 0.78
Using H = 2.15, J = 2.77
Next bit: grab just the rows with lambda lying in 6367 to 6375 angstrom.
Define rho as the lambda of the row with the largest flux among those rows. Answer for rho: 6368.77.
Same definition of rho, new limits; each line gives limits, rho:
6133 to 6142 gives 6139.82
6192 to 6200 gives 6198.06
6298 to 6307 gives 6298.77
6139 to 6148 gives 6142.65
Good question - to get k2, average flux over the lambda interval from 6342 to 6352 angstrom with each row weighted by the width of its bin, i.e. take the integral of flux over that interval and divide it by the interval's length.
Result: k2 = 2.45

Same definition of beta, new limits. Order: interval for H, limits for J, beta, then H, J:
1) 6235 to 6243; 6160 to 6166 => 1.17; 2.46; 2.09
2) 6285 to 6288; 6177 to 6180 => 1.25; 2.54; 2.04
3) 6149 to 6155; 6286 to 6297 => 0.98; 2.37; 2.42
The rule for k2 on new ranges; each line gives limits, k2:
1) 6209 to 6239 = 2.19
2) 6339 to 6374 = 2.42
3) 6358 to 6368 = 2.44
